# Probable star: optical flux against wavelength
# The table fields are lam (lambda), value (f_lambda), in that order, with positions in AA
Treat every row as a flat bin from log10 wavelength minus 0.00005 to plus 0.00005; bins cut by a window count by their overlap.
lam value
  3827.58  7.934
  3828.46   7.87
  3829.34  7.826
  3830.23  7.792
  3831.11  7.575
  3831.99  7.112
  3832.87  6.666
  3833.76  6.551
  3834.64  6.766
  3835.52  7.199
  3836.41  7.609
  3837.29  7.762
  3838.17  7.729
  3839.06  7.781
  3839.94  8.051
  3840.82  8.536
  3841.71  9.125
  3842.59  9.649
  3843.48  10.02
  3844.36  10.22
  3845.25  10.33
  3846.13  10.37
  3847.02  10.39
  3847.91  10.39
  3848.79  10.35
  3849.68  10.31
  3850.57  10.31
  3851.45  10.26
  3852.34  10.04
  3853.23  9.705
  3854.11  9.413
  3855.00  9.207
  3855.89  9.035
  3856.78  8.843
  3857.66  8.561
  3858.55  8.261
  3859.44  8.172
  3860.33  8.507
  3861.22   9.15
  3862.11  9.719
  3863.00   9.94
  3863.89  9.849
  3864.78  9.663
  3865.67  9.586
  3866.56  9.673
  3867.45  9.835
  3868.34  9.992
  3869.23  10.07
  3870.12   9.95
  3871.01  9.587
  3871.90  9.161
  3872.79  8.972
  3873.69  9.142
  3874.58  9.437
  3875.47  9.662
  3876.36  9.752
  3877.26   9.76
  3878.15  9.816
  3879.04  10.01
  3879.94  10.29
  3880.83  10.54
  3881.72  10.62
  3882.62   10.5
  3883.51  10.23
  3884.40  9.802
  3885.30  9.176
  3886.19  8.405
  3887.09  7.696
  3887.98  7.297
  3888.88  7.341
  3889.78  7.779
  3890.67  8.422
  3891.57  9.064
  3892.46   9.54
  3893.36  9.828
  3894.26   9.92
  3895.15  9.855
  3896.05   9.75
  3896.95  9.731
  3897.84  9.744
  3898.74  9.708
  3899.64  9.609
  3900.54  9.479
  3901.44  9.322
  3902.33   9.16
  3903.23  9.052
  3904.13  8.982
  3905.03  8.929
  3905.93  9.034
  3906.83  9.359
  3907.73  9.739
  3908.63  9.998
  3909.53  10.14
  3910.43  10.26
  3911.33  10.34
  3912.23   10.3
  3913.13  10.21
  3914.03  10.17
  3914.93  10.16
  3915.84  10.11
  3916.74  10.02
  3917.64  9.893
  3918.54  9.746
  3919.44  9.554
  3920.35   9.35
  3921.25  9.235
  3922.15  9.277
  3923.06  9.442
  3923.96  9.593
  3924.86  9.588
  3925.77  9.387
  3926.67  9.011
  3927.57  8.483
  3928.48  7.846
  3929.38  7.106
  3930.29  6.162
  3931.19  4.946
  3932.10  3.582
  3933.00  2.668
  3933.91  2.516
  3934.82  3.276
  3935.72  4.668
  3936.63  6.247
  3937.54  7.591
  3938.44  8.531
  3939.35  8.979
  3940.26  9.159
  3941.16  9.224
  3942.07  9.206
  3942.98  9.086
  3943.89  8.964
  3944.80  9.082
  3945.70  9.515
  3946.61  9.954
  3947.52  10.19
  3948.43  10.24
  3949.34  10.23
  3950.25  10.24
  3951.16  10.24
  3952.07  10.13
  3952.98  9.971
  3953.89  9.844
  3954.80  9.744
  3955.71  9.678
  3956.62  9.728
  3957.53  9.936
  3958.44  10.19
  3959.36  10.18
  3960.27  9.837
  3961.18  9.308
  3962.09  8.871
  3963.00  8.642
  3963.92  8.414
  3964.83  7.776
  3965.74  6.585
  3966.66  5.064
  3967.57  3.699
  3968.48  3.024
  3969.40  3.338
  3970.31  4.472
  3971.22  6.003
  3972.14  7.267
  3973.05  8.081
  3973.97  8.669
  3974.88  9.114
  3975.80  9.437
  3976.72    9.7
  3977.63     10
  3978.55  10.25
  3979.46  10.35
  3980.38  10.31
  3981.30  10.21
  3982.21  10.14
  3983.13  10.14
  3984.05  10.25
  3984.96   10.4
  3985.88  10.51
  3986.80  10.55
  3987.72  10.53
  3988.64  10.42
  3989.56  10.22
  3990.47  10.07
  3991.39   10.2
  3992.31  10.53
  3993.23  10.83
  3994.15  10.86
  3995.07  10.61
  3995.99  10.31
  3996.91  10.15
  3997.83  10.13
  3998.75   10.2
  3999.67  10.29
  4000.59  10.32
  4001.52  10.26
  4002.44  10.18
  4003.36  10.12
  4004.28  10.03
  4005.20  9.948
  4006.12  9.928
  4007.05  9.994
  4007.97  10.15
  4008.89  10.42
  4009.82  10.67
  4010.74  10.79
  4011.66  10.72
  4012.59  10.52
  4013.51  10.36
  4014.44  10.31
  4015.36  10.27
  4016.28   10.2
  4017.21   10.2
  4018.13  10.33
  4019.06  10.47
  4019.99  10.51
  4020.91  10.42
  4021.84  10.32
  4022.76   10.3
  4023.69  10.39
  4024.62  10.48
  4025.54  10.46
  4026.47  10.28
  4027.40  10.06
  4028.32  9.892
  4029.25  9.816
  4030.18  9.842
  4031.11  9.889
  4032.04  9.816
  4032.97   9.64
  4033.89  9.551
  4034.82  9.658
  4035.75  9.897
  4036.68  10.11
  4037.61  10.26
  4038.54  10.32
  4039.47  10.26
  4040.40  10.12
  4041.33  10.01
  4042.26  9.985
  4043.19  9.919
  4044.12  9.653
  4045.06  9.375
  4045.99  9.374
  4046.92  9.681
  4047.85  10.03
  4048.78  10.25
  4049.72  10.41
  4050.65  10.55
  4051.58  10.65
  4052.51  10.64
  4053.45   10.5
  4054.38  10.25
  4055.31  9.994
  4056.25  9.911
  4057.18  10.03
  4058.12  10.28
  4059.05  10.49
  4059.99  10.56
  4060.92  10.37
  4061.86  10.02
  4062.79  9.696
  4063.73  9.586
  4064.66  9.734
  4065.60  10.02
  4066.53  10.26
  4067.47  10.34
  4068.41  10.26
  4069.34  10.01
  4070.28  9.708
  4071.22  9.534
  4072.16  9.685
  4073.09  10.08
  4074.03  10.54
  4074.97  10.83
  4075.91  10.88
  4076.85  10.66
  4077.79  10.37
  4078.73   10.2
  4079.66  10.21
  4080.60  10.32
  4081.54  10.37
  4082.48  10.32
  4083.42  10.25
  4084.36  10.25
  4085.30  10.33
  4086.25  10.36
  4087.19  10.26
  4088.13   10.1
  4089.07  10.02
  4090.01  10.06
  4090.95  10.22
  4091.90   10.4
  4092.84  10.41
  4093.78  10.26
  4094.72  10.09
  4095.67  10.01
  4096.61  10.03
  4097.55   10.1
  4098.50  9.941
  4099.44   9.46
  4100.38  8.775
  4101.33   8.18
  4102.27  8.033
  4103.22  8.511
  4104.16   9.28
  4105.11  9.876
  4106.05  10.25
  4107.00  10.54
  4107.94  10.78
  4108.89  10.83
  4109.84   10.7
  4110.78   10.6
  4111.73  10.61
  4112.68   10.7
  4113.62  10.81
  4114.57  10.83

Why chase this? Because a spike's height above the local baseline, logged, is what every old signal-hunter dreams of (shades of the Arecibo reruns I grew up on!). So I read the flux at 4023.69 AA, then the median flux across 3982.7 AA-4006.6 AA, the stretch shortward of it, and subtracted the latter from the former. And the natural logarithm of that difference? -2.0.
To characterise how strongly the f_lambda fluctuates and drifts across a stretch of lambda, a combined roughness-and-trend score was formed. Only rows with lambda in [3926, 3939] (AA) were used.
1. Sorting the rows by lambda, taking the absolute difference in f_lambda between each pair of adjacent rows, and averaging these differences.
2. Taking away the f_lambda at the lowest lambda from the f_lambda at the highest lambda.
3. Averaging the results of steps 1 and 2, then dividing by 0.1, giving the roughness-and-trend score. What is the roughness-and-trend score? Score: 2.4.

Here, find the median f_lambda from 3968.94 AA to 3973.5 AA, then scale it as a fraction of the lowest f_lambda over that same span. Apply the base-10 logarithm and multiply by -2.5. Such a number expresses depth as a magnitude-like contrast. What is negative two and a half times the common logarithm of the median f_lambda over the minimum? -0.64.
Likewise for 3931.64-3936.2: -0.29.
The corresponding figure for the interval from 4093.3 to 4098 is -0.01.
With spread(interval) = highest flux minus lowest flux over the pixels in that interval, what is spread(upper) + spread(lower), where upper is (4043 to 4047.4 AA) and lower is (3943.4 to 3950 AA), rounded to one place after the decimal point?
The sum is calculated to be 1.8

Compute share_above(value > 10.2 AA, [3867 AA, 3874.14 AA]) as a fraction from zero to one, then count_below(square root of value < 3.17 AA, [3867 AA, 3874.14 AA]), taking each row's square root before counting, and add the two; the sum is 7.0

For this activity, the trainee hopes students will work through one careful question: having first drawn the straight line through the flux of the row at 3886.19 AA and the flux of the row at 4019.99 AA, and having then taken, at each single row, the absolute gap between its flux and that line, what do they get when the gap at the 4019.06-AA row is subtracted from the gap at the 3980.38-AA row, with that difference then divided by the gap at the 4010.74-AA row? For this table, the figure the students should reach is 0.9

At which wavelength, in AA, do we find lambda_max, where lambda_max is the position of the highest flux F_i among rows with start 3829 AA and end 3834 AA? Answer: 3829.34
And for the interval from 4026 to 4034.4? 4026.47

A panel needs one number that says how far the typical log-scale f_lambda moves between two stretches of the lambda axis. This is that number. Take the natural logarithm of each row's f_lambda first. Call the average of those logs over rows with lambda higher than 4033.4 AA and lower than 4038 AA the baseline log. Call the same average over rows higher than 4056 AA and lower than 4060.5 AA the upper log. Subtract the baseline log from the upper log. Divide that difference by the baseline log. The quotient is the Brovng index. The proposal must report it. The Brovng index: 0.016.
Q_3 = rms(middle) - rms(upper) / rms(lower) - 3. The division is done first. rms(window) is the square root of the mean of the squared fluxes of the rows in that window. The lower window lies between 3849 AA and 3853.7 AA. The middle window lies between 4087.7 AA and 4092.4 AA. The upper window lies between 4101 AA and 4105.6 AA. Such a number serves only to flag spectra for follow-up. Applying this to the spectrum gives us 6.3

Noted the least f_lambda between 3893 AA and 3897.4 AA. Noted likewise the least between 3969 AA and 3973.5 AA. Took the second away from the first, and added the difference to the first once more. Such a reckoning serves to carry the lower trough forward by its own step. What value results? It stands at 16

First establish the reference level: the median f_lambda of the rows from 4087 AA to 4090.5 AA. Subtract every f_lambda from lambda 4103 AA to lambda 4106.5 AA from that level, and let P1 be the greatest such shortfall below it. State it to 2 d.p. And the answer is 1.57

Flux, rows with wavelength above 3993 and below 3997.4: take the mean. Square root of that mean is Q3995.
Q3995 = 3.25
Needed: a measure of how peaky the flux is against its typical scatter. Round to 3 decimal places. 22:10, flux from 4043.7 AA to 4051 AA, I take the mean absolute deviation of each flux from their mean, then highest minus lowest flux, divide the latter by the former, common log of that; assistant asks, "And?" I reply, 0.474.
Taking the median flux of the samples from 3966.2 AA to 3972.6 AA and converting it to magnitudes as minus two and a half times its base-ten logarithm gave -1.63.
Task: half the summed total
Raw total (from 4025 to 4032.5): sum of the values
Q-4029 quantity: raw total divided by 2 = 40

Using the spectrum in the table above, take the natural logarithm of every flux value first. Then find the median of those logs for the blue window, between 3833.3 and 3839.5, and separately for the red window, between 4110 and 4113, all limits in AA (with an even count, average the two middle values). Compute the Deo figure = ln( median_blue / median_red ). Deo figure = -0.15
